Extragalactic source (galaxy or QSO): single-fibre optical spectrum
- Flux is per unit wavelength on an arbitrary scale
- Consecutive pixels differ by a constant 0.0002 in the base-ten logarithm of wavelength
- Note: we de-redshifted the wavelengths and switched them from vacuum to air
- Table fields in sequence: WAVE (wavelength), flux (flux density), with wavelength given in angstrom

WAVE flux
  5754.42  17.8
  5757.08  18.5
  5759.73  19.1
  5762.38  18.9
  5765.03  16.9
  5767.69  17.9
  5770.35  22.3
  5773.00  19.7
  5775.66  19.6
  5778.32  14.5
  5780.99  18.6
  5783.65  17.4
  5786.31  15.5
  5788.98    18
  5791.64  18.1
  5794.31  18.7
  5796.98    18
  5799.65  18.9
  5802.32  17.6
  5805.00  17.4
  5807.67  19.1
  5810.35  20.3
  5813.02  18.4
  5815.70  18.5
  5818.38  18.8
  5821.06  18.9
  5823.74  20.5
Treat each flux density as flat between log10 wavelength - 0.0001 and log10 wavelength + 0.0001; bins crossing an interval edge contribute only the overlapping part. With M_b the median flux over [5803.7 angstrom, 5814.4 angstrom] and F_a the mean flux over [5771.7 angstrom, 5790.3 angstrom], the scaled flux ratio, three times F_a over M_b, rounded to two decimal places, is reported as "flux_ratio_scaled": 2.82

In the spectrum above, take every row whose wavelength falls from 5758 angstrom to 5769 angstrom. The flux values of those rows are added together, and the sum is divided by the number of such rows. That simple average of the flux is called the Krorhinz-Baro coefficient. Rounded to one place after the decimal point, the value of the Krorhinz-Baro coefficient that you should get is 18.2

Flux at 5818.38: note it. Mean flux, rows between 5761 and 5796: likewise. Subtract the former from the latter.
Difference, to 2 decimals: -0.64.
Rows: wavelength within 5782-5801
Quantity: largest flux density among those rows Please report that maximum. 18.9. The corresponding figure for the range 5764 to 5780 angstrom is 22.3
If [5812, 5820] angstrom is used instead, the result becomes 18.8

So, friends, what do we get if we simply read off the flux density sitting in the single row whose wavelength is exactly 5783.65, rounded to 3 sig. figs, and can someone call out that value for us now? 17.4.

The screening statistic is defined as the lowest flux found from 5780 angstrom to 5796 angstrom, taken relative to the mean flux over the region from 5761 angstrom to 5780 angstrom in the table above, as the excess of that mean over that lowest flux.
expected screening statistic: 3.04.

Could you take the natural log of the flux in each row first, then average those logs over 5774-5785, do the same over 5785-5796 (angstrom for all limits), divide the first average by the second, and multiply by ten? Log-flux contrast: 9.98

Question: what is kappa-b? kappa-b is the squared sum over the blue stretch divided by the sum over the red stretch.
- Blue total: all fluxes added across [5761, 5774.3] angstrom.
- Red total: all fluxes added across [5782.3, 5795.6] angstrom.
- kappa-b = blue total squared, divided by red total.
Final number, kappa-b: 104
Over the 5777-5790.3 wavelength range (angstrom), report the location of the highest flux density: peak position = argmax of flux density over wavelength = 5780.99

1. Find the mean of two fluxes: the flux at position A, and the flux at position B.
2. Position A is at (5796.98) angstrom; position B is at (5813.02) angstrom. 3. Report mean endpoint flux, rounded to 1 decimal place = 18.2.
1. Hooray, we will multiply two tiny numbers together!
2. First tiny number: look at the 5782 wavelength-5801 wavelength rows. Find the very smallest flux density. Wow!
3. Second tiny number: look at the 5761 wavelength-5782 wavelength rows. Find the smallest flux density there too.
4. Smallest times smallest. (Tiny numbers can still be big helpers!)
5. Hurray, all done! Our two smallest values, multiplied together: 225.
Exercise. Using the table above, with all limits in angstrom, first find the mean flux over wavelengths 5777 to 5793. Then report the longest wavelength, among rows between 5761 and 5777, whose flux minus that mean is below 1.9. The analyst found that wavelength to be 5767.69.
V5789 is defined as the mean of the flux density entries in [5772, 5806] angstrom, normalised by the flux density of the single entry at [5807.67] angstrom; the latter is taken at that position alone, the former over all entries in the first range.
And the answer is 0.93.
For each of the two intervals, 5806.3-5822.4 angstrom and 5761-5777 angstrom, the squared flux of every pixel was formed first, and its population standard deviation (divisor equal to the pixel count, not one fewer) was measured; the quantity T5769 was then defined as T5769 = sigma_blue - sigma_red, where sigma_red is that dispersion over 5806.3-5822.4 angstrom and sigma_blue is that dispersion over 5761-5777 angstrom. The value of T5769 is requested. 42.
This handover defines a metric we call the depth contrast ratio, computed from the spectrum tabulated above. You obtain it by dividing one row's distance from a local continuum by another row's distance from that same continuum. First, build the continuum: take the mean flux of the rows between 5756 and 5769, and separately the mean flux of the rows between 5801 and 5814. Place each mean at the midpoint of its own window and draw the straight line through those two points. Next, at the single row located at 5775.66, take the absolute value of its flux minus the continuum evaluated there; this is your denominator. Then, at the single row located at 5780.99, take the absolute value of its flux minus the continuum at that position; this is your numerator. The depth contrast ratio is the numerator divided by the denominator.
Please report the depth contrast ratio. 0.2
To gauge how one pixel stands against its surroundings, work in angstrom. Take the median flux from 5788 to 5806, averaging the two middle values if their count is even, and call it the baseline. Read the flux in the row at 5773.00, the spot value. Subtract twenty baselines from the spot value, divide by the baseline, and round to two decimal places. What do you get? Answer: -18.91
